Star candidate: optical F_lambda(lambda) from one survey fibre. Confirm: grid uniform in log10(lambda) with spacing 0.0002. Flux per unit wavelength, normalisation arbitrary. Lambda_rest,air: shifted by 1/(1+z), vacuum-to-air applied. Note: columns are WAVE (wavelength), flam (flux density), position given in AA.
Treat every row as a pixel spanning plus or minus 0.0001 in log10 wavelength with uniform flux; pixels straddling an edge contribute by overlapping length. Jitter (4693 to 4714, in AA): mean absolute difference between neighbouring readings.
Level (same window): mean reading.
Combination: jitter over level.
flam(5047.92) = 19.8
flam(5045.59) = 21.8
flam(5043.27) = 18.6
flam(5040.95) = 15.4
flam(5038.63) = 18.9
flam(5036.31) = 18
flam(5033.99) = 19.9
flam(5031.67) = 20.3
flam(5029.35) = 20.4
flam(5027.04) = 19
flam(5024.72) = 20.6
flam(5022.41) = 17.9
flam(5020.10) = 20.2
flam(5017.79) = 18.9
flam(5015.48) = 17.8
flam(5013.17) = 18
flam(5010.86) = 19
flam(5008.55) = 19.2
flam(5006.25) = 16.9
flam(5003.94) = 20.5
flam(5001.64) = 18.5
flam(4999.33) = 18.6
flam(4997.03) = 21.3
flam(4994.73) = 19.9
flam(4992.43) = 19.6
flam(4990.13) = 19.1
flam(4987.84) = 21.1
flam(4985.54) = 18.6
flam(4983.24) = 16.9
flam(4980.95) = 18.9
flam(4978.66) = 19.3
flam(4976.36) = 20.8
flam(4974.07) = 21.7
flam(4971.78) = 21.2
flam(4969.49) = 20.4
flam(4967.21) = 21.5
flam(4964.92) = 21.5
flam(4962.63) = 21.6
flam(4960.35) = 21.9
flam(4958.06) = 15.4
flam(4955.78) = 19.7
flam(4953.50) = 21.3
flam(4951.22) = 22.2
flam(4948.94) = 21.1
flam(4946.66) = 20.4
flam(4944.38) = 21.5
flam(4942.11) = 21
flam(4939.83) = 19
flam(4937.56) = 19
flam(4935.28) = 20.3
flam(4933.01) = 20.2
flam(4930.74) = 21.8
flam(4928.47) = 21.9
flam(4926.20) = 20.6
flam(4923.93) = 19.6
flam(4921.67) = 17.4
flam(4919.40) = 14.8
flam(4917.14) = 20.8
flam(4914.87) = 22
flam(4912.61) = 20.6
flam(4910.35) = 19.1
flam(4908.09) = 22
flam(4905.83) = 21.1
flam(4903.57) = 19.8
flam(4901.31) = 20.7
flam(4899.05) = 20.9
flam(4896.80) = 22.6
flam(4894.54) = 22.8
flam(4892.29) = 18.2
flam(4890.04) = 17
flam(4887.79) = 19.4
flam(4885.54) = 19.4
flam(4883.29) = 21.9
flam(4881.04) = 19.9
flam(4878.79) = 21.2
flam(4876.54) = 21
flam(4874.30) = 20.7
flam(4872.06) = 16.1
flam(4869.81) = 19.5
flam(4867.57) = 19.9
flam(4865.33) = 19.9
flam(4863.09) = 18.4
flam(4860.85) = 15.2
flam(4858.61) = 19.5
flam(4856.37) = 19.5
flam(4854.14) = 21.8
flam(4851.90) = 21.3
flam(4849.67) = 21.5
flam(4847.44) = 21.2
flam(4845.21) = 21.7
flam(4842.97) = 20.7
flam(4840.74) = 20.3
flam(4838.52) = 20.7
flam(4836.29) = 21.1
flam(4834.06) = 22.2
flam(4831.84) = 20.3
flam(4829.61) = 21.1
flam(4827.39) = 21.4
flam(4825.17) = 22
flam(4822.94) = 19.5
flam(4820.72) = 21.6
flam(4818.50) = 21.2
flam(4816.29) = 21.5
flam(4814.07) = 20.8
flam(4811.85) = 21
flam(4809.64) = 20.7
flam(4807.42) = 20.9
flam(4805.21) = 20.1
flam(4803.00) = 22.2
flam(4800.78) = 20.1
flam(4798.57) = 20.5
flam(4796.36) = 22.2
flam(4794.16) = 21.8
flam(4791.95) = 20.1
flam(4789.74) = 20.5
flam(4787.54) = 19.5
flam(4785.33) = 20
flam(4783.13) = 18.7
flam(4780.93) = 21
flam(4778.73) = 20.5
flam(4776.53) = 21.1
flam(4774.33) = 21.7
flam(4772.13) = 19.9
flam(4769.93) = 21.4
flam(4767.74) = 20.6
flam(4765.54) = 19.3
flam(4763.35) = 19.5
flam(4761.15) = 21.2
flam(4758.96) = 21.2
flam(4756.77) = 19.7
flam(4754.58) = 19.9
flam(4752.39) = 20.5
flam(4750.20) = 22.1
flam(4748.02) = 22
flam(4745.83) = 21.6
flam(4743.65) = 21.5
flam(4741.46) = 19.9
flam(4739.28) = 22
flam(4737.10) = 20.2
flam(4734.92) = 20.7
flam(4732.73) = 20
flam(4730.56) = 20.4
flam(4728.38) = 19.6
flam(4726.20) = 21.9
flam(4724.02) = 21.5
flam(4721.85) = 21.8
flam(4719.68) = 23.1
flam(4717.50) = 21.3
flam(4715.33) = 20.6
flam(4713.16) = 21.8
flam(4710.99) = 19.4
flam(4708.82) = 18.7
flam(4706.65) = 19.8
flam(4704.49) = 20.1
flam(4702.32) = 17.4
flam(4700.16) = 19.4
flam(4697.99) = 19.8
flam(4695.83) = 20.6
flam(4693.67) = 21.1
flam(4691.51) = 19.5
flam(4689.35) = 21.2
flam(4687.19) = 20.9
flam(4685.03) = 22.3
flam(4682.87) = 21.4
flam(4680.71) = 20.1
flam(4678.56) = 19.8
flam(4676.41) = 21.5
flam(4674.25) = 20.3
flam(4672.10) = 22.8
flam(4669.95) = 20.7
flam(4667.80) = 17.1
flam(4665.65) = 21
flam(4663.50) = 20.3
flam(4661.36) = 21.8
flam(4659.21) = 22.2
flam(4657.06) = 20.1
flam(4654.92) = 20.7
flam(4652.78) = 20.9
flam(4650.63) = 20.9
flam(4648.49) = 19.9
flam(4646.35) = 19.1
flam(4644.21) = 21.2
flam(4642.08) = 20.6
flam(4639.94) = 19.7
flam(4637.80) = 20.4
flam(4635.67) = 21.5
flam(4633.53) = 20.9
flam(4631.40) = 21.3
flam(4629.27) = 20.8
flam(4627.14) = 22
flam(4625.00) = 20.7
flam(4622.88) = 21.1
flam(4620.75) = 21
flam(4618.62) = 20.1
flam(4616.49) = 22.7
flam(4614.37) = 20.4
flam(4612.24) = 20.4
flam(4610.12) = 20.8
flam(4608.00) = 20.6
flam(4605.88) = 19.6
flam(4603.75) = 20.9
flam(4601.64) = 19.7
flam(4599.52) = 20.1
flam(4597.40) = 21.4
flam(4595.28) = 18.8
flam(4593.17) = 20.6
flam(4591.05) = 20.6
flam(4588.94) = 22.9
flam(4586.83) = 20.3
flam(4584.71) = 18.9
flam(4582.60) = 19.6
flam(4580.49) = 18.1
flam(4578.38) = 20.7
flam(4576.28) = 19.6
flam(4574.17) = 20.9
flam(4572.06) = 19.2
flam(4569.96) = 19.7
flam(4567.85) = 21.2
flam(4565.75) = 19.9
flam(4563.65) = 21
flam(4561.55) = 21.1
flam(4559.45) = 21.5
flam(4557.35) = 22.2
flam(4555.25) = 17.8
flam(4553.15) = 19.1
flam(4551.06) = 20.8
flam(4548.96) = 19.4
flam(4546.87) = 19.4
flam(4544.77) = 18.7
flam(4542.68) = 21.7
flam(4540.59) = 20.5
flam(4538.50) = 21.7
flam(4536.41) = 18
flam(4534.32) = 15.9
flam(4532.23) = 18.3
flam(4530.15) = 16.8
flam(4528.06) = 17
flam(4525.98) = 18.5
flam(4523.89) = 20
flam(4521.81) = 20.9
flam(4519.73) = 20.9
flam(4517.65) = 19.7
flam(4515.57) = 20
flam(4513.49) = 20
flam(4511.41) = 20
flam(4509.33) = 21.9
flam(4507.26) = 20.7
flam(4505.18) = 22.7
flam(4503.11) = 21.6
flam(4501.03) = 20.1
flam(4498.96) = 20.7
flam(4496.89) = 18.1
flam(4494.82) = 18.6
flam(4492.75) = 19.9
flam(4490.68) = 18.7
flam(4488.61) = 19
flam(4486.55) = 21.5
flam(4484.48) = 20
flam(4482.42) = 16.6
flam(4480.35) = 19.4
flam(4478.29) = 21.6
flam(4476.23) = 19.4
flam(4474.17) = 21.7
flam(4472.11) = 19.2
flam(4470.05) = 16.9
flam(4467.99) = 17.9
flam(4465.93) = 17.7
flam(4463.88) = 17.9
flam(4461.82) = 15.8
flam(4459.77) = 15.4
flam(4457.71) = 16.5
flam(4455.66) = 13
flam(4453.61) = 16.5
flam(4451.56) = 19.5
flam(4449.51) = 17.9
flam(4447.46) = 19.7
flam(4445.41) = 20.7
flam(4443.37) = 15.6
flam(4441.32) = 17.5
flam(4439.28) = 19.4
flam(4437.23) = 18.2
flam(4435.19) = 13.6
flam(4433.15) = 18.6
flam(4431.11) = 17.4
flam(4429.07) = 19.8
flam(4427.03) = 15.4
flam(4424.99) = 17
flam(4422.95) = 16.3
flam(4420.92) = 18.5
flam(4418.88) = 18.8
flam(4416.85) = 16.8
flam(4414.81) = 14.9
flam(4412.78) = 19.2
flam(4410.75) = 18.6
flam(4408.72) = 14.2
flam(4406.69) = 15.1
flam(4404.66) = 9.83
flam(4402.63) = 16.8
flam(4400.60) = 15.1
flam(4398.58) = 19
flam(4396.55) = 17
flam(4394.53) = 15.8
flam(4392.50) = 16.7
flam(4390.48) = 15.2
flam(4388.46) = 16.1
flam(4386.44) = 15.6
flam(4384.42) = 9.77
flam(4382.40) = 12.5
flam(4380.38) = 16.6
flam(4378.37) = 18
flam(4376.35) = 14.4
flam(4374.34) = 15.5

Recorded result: 0.061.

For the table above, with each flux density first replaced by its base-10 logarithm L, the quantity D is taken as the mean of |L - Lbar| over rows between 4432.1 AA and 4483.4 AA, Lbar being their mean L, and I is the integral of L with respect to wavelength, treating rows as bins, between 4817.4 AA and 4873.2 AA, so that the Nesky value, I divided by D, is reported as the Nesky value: 1717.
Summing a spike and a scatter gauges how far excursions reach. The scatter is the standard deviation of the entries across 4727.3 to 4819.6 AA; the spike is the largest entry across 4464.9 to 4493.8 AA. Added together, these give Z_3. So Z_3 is 22.6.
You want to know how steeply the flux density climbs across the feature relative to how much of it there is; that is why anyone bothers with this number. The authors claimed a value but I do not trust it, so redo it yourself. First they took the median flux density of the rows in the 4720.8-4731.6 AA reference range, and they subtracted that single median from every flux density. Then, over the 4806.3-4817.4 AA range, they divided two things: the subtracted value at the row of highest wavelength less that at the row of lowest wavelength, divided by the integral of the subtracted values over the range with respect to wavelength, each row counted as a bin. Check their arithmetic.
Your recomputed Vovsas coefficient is -0.10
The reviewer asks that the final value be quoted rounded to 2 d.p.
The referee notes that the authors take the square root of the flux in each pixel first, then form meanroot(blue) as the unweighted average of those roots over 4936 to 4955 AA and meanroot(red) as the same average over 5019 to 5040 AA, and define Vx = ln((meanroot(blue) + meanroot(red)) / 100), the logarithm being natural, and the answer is -2.41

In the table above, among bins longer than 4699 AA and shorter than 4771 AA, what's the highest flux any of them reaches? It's 23.1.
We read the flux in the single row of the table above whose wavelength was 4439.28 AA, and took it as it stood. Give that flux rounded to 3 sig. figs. 19.4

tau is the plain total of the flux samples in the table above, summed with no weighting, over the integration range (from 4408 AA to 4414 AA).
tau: 52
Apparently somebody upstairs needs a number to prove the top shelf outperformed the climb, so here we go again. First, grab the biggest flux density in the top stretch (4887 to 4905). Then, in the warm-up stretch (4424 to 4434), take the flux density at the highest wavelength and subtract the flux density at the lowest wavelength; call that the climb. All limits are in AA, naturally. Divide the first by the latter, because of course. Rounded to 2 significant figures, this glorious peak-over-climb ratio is 14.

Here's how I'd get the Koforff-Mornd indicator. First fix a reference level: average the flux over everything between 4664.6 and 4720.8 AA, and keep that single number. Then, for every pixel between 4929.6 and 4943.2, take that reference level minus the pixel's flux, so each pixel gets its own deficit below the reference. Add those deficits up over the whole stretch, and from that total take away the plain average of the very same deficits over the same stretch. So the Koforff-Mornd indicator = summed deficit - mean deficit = 1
